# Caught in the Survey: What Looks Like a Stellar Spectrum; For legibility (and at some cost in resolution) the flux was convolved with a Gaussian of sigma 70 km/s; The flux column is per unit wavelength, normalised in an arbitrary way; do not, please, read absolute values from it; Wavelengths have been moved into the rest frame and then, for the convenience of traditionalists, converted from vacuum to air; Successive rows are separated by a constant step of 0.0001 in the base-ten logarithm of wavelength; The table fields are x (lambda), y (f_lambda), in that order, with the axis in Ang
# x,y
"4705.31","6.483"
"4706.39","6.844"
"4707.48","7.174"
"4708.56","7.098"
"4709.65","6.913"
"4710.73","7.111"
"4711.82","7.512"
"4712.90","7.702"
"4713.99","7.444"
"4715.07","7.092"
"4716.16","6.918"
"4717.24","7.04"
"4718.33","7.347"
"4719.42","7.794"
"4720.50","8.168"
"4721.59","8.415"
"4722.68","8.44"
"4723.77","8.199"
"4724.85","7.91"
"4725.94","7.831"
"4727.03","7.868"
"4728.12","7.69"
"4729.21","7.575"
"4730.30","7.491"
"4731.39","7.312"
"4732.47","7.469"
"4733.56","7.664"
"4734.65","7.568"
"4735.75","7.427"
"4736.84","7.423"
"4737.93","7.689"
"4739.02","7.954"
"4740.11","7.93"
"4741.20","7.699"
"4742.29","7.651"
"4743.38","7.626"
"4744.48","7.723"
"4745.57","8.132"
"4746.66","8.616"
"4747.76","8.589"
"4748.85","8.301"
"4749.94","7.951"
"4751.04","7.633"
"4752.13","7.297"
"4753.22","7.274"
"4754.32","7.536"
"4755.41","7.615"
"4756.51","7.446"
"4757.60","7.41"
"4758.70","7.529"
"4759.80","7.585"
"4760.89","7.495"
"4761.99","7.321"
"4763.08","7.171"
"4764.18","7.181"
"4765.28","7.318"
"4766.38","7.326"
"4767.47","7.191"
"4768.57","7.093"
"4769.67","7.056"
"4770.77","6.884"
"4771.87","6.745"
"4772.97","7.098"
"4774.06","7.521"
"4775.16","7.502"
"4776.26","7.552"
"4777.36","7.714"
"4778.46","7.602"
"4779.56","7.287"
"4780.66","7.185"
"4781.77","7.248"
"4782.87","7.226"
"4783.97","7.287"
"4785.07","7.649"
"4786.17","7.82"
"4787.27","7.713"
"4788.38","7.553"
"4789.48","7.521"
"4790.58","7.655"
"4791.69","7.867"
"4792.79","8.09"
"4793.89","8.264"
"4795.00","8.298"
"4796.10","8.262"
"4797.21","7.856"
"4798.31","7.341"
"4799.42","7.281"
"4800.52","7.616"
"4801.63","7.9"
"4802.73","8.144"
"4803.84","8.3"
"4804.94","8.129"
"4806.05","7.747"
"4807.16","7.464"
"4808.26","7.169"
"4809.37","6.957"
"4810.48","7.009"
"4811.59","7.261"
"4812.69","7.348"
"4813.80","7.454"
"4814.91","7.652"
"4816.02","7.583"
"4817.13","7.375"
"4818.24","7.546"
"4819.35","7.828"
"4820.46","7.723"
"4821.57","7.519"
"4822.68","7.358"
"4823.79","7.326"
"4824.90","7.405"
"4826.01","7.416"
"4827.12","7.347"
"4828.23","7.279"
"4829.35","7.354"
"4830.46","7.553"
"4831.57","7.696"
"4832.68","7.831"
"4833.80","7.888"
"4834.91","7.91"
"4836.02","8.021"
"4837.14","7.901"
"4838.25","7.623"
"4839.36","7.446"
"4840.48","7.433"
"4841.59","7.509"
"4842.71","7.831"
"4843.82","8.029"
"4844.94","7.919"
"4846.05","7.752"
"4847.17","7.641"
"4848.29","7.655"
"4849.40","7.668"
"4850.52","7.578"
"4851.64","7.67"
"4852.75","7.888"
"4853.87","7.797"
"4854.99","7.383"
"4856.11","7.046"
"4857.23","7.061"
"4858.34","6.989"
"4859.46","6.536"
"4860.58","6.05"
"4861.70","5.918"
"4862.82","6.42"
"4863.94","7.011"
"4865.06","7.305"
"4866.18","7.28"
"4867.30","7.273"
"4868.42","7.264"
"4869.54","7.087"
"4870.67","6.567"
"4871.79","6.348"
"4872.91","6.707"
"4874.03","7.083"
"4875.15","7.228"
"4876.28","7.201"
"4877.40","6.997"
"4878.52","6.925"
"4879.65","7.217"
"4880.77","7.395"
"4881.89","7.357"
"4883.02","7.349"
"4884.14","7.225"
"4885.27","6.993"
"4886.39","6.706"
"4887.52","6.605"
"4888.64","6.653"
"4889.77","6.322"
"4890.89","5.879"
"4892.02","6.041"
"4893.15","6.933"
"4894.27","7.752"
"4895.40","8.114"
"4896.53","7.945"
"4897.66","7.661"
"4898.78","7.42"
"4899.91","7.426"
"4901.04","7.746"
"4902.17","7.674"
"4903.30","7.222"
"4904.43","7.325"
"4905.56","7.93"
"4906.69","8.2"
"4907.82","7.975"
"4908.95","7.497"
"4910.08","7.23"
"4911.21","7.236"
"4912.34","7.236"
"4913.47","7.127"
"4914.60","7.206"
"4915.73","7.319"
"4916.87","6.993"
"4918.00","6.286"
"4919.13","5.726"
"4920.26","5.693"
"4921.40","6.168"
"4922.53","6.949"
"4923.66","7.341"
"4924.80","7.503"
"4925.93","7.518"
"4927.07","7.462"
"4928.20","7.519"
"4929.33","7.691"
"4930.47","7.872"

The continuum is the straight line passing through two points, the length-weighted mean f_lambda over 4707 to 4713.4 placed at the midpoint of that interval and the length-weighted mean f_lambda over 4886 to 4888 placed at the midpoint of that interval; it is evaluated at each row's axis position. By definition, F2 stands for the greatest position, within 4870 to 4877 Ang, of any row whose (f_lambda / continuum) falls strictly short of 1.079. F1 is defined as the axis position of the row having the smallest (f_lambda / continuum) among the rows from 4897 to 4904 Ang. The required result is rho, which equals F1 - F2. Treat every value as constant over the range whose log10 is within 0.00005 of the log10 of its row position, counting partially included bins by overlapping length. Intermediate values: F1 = 4903.30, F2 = 4876.28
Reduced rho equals 27.0 Ang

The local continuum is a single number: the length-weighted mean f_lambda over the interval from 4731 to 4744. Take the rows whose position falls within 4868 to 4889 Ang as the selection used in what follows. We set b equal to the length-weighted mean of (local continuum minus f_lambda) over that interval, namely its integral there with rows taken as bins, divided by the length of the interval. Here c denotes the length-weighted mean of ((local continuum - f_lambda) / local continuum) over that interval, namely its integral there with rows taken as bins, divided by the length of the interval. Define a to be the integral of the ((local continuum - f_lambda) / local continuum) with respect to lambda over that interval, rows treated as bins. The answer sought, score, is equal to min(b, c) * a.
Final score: 0.14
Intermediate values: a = 1.7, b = 0.6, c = 0.08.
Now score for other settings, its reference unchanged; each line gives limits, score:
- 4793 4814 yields 0.01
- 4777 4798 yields 0.01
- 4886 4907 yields 0.05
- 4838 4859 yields 0.00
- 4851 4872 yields 0.14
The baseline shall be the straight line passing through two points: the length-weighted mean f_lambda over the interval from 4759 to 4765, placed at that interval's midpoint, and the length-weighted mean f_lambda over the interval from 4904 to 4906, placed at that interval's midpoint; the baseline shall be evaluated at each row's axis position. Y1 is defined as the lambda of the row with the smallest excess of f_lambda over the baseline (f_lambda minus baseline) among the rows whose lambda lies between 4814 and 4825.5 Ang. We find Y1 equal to 4823.79 Ang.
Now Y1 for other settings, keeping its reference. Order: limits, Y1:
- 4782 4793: 4782.87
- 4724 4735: 4731.39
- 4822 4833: 4828.23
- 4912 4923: 4920.26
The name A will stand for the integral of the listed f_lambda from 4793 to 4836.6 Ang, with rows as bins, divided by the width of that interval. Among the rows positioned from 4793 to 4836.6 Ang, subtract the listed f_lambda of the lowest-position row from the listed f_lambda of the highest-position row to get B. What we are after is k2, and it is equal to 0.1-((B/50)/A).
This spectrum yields 0.101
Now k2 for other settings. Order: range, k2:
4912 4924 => 0.100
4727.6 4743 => 0.100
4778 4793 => 0.099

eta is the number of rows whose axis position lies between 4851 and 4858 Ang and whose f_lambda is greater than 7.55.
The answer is 3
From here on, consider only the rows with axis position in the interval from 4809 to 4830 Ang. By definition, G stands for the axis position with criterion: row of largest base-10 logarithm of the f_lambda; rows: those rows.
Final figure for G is 4819.35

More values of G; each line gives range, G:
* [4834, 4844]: 4843.82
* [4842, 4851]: 4843.82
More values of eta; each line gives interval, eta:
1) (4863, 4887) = 0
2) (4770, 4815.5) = 21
